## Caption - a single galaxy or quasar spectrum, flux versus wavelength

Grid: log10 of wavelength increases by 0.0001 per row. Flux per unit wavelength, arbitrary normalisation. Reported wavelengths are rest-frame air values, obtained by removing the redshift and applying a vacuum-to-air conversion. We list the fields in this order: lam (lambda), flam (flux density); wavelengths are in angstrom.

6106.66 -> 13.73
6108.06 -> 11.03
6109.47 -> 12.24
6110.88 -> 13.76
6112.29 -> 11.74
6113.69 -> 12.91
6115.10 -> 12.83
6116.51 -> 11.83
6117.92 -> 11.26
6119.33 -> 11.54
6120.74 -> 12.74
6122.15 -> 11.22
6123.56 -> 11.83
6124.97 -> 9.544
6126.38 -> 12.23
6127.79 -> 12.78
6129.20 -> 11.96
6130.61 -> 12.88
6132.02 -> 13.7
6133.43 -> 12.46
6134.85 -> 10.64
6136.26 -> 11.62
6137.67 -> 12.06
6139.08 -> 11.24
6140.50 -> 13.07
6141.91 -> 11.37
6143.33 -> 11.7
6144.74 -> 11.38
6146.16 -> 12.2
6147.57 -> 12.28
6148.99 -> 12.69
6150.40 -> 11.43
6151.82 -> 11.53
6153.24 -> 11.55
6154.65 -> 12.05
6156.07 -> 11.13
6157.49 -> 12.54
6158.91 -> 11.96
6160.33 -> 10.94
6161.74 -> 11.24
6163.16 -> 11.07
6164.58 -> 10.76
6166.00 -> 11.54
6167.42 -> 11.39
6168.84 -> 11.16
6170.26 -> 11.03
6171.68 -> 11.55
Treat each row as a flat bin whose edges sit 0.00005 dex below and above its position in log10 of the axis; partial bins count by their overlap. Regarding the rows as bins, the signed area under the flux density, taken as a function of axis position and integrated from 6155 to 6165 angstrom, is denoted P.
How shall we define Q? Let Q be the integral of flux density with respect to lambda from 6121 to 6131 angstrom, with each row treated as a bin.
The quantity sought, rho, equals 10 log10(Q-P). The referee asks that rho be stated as 5.7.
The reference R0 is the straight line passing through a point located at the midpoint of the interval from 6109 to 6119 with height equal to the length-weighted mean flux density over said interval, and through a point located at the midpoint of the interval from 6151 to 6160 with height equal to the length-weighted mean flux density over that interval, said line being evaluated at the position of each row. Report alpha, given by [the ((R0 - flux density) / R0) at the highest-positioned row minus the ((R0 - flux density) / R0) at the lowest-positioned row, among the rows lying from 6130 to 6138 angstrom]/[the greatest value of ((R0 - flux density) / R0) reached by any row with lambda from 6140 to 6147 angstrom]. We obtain 1.3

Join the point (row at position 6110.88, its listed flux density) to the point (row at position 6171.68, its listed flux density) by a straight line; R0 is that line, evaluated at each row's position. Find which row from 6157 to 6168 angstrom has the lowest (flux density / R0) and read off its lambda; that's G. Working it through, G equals 6164.58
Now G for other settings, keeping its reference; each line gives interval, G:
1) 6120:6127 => 6124.97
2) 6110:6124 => 6117.92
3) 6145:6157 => 6156.07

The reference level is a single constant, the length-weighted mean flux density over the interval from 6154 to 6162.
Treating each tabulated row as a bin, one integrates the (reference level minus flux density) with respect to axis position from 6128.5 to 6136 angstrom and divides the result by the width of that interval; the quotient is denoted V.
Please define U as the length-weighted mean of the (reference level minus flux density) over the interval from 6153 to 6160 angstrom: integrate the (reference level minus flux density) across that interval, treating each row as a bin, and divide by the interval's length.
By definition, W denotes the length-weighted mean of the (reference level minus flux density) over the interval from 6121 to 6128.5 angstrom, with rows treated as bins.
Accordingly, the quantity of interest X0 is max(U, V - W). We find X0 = -0.2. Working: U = -0.15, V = -0.6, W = 0.1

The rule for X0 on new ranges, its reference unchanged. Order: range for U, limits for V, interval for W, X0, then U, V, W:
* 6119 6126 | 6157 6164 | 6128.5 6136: 0.8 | 0.26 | 0.2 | -0.6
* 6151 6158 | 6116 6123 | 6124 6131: 0.1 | -0.07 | -0.1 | -0.2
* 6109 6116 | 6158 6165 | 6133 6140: 0.4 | -1.02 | 0.4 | 0.0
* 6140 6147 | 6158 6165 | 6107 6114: 1.1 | -0.25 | 0.4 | -0.7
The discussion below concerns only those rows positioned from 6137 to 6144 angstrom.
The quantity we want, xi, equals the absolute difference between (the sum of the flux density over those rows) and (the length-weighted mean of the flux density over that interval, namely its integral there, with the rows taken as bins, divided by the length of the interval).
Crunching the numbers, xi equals 47.6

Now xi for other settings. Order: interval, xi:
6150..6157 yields 46.1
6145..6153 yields 48.2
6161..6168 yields 44.8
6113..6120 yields 48.3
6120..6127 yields 46.1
